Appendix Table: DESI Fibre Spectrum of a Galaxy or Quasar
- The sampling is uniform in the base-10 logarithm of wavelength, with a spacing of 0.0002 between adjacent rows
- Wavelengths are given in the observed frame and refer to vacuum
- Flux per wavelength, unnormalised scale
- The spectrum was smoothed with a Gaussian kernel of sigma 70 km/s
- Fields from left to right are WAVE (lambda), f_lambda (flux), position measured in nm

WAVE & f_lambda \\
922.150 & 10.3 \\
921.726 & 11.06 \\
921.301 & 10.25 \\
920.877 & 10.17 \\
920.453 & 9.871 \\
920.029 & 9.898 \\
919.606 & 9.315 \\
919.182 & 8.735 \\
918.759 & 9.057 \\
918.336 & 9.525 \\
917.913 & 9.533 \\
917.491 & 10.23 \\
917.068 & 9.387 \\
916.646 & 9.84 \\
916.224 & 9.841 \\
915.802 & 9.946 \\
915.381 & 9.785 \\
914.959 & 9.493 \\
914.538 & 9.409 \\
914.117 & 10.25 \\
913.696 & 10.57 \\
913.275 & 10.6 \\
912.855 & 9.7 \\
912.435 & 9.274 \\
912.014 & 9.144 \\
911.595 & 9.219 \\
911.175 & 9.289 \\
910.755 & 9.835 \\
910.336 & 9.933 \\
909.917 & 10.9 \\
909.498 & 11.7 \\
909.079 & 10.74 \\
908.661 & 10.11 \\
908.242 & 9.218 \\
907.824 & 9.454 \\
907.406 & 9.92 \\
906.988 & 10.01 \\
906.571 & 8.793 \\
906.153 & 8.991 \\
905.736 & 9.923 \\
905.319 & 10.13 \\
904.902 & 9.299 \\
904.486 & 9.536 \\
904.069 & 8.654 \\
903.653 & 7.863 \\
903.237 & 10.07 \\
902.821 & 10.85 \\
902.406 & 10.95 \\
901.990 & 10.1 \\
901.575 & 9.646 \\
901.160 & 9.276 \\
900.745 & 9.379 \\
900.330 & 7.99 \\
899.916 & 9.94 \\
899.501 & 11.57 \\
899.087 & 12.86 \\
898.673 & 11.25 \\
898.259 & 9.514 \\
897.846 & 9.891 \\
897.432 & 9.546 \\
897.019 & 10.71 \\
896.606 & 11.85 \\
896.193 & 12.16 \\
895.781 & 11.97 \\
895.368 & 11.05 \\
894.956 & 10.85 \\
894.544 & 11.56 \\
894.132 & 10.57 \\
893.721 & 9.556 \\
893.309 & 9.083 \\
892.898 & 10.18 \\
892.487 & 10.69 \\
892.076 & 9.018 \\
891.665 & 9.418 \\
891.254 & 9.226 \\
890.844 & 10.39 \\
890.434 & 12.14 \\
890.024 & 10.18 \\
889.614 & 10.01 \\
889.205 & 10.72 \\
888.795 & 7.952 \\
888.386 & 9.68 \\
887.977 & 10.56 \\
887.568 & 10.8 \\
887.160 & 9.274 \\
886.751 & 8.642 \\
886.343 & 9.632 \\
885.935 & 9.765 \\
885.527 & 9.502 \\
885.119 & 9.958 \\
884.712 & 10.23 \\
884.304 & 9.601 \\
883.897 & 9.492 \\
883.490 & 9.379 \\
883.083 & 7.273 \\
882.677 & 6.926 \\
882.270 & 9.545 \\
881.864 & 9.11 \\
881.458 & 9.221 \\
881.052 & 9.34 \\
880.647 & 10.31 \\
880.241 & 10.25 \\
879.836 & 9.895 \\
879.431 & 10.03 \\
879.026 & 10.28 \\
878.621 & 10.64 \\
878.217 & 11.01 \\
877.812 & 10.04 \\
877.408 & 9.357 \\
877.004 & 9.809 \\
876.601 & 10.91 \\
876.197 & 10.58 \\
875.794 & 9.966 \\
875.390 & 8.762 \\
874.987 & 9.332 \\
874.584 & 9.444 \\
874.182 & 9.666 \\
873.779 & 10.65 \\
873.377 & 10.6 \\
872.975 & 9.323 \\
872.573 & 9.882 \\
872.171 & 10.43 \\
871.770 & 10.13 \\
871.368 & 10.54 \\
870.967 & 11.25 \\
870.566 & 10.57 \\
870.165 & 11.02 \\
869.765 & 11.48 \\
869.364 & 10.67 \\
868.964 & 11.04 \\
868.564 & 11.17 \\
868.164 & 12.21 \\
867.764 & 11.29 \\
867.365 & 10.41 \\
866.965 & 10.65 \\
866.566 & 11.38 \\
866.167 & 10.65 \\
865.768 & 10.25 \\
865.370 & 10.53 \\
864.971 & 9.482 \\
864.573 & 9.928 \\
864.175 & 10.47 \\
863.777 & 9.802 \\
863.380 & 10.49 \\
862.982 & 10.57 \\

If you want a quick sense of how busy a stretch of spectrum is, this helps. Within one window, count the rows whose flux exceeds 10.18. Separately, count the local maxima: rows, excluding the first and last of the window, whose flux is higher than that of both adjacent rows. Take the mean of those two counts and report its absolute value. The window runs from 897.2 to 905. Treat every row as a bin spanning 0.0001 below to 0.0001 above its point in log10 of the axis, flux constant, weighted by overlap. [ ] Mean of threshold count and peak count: 5.0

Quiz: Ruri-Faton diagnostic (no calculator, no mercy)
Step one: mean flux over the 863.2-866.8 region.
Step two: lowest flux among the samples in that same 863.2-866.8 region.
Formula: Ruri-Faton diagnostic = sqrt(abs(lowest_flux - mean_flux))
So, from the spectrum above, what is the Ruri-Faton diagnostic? 0.92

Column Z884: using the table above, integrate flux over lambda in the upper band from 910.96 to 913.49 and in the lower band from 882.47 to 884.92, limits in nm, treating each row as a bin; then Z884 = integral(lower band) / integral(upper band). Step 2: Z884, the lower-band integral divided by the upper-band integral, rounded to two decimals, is 0.90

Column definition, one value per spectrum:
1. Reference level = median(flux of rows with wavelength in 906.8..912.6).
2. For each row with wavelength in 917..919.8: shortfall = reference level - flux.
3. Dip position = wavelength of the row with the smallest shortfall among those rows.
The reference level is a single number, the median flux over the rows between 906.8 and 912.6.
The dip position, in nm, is 917.491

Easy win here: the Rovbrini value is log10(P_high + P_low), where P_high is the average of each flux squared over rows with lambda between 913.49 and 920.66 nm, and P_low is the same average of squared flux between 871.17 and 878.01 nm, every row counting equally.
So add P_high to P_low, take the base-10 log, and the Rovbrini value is 2.29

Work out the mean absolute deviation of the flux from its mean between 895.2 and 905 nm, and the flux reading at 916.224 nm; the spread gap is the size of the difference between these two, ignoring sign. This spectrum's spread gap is 8.8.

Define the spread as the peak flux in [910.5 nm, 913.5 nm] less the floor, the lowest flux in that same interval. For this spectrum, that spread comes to 1.5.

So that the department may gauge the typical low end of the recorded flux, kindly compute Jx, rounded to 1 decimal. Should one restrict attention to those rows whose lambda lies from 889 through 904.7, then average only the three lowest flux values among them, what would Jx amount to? 8.2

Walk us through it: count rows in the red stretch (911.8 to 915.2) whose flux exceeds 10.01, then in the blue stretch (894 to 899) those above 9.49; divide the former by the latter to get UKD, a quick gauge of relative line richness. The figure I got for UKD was 0.25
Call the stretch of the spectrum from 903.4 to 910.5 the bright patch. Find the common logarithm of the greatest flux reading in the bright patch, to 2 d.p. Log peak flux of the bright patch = 1.07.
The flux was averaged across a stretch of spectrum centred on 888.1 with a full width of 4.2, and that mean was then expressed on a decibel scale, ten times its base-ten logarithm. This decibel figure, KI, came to 9.9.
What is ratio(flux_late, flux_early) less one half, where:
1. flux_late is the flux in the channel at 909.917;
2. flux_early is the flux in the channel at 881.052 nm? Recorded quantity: 0.67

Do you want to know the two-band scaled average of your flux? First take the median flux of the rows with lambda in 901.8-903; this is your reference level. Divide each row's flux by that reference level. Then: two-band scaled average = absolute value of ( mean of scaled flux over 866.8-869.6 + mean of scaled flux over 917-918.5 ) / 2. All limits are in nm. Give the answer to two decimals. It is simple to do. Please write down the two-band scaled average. 0.96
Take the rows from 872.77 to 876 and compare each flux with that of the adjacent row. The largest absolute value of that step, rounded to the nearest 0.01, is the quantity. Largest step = 1.28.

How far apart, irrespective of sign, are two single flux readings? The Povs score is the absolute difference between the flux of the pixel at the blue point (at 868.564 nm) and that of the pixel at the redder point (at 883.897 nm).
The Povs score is 1.7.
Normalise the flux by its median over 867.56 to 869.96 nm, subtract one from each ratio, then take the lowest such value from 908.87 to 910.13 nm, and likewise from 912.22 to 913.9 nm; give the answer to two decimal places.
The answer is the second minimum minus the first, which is -0.13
